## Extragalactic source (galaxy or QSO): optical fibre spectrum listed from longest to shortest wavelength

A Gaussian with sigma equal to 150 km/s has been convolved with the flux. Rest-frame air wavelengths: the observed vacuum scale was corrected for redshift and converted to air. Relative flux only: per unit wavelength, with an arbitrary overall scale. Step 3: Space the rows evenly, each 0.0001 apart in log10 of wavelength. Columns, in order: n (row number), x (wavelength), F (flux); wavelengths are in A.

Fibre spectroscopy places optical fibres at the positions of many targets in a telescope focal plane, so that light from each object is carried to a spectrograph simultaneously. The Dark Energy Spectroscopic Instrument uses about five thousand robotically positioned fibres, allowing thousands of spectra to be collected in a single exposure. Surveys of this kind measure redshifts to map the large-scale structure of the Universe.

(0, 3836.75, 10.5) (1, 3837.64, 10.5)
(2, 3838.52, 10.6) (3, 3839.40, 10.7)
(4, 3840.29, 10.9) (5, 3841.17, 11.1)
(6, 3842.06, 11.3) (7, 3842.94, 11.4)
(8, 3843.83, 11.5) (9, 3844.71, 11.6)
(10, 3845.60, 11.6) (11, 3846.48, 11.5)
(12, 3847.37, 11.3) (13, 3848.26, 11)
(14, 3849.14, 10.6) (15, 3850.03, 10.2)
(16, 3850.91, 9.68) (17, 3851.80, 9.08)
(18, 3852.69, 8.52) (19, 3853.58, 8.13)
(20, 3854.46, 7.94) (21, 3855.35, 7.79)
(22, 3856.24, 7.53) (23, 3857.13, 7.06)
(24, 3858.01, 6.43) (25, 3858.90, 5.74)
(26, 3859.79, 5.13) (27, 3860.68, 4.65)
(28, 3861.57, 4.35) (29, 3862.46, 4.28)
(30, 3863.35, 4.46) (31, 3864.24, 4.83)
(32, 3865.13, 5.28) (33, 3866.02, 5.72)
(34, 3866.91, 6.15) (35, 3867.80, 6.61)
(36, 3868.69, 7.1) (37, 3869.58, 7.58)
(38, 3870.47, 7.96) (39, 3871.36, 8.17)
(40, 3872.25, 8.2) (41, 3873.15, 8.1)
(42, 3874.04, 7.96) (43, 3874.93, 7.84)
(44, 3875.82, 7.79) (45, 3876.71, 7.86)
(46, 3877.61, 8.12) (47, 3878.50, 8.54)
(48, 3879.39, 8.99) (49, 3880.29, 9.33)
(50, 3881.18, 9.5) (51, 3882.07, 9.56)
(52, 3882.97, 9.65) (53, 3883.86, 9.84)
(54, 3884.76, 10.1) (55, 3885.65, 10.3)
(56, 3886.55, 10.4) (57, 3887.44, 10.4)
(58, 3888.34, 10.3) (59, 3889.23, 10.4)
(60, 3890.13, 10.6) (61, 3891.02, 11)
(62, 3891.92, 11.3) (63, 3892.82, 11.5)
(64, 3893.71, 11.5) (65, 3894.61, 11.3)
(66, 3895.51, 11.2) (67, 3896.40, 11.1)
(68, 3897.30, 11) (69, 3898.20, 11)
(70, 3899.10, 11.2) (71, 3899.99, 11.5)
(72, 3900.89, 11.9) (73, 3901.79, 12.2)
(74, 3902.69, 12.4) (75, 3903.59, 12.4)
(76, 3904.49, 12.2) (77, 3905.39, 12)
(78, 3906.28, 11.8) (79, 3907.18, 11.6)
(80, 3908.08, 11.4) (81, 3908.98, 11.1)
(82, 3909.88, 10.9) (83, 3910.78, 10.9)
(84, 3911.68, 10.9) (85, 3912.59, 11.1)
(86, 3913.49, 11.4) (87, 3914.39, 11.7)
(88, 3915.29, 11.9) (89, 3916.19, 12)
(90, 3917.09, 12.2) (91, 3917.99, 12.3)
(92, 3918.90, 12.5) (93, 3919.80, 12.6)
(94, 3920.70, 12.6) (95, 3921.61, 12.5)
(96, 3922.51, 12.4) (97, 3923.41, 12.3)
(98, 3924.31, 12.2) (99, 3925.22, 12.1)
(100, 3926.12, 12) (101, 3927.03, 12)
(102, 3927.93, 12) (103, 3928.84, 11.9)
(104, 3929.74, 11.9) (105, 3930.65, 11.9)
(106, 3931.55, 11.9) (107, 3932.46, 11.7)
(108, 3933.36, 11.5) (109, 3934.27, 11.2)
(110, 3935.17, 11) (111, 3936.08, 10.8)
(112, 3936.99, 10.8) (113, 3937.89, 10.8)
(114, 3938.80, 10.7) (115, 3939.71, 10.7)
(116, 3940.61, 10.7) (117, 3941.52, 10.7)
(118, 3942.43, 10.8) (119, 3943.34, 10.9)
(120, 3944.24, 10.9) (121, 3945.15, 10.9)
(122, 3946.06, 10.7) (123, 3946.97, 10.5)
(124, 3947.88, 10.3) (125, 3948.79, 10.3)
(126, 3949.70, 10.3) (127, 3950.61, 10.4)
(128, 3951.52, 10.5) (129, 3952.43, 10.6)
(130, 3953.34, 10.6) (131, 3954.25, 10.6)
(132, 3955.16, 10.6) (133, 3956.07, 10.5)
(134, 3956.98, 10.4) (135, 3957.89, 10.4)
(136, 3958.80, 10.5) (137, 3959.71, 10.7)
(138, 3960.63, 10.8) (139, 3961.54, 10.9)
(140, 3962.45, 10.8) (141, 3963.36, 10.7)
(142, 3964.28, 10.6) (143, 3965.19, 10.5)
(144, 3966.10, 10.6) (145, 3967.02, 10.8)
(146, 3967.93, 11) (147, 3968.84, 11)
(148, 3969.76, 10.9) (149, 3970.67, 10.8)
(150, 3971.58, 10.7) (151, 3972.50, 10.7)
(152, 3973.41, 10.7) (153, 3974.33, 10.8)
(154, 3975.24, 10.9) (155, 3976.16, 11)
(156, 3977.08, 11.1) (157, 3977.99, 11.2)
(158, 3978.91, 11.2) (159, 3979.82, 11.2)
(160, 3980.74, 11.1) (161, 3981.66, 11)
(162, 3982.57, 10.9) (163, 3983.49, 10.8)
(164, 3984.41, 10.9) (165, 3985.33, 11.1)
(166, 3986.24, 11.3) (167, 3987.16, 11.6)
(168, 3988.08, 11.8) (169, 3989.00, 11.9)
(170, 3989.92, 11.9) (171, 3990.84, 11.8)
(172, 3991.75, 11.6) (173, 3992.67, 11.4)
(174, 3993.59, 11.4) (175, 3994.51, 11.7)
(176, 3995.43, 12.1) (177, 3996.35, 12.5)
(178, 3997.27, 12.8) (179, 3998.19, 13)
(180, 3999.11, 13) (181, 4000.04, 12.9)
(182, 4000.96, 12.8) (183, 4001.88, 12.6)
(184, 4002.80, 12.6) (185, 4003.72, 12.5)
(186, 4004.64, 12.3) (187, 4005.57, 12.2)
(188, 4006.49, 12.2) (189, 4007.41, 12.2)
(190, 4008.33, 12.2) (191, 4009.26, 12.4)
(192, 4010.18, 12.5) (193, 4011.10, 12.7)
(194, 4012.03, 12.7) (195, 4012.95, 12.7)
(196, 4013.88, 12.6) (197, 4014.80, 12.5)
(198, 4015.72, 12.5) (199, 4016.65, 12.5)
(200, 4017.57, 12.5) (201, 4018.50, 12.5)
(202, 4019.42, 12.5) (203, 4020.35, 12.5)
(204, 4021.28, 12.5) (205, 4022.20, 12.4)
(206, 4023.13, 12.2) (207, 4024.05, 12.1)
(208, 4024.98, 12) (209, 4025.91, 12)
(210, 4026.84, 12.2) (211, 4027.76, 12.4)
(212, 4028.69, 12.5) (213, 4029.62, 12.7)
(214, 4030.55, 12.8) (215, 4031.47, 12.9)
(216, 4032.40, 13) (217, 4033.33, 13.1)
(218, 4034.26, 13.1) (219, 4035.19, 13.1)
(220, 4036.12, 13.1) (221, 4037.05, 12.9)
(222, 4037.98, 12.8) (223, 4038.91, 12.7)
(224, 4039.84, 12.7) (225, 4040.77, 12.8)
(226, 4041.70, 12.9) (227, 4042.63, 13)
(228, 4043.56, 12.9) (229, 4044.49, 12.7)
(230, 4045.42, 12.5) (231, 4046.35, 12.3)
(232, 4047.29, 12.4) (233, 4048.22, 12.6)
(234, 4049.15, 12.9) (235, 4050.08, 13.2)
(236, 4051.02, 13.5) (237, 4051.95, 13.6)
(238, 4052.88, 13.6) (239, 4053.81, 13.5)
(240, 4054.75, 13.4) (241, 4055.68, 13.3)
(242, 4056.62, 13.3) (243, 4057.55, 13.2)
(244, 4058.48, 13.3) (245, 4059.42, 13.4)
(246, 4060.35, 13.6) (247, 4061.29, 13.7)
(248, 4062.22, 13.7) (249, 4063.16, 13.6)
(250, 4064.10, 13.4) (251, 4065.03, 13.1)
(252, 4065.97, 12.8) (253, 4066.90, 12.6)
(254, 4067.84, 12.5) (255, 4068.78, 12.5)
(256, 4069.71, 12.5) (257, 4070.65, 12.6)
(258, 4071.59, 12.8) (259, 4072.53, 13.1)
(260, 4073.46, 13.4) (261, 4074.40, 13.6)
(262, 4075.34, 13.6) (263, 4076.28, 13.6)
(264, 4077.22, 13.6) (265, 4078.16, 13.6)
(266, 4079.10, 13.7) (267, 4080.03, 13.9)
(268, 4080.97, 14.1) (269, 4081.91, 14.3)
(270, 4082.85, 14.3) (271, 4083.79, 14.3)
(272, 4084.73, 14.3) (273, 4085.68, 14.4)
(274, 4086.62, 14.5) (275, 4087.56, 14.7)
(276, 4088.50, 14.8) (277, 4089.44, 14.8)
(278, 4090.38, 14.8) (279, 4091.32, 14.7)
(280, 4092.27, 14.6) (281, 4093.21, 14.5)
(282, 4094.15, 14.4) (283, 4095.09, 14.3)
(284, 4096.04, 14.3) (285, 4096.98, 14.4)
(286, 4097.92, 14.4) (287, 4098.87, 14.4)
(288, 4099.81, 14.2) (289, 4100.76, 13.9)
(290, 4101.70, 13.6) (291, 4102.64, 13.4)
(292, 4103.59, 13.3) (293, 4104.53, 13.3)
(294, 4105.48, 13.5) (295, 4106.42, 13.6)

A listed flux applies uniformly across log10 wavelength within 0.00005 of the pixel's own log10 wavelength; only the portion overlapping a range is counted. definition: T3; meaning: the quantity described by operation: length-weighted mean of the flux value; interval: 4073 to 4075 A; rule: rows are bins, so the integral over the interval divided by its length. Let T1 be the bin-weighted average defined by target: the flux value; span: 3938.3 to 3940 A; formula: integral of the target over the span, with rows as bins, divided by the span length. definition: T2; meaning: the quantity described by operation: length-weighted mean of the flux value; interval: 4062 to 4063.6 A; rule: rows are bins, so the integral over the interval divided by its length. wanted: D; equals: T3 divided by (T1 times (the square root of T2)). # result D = 0.34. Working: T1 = 10.7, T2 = 14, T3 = 13.5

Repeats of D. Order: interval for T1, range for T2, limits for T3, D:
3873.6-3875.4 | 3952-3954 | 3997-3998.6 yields 0.50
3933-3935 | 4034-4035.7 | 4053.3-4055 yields 0.33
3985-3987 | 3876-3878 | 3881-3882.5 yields 0.30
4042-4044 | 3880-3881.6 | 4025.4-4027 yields 0.30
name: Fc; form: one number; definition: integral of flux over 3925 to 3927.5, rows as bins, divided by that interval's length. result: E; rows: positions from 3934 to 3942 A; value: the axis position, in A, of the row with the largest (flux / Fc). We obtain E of 3934.27 A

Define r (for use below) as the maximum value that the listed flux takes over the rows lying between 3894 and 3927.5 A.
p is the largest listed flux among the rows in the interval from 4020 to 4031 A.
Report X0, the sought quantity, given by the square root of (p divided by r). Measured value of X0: 1.01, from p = 12.8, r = 12.6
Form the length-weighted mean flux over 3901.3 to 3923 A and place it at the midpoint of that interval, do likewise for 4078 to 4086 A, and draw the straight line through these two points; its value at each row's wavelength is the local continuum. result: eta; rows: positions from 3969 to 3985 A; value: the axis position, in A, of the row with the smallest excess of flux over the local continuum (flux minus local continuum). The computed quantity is 3983.49 A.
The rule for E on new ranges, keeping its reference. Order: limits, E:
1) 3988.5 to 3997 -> 3996.35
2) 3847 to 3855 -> 3847.37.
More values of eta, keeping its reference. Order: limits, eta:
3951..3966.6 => 3957.89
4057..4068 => 4067.84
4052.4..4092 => 4069.71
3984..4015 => 3984.41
